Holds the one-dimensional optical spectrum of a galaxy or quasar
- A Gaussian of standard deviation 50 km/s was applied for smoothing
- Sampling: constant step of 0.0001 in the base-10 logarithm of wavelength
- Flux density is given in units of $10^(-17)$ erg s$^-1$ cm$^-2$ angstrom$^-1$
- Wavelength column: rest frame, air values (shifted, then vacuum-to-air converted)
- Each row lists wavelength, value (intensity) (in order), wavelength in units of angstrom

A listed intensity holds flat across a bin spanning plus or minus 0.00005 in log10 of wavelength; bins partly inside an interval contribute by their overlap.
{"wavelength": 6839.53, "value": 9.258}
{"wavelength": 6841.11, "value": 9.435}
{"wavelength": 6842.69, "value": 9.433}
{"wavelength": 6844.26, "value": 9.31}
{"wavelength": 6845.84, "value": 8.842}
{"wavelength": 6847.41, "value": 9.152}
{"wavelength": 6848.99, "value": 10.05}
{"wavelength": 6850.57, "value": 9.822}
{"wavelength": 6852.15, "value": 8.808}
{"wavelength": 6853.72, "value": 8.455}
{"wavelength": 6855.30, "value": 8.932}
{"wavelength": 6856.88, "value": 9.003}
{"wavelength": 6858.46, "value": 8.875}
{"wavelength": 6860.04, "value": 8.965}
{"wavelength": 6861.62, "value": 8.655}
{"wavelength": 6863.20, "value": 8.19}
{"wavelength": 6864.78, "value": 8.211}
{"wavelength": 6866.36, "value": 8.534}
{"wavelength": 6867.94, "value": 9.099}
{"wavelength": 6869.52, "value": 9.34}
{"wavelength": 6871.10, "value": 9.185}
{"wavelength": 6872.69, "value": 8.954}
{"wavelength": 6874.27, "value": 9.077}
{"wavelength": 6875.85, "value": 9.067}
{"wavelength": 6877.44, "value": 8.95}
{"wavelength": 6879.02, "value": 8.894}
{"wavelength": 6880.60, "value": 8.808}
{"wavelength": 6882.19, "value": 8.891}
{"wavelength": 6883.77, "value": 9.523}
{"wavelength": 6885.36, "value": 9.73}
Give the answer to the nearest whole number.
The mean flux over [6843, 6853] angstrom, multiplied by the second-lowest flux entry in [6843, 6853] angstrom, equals 83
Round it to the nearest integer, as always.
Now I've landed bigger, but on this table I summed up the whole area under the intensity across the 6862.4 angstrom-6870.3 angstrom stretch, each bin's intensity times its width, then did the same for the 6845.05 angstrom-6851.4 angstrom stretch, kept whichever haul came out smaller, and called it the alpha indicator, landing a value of 60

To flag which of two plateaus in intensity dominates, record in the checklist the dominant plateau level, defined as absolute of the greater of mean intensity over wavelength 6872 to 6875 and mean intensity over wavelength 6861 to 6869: 9.02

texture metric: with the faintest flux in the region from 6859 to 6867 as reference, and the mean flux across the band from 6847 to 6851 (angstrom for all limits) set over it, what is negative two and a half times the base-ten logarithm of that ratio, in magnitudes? -0.18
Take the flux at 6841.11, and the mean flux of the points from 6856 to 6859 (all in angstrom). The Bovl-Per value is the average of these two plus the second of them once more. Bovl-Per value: 18.1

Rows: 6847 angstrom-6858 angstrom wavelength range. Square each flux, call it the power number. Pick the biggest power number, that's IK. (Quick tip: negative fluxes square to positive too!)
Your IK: 101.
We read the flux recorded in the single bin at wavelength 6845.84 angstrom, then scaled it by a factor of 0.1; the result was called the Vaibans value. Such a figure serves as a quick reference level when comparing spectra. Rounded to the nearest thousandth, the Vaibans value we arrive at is 0.884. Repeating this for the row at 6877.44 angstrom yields 0.895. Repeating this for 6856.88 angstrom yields 0.900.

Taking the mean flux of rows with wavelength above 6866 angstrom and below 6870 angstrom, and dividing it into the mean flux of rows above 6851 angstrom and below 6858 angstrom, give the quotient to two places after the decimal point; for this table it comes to 0.98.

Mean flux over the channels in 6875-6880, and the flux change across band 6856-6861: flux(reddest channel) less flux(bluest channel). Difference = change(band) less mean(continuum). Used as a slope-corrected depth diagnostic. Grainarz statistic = -9.0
